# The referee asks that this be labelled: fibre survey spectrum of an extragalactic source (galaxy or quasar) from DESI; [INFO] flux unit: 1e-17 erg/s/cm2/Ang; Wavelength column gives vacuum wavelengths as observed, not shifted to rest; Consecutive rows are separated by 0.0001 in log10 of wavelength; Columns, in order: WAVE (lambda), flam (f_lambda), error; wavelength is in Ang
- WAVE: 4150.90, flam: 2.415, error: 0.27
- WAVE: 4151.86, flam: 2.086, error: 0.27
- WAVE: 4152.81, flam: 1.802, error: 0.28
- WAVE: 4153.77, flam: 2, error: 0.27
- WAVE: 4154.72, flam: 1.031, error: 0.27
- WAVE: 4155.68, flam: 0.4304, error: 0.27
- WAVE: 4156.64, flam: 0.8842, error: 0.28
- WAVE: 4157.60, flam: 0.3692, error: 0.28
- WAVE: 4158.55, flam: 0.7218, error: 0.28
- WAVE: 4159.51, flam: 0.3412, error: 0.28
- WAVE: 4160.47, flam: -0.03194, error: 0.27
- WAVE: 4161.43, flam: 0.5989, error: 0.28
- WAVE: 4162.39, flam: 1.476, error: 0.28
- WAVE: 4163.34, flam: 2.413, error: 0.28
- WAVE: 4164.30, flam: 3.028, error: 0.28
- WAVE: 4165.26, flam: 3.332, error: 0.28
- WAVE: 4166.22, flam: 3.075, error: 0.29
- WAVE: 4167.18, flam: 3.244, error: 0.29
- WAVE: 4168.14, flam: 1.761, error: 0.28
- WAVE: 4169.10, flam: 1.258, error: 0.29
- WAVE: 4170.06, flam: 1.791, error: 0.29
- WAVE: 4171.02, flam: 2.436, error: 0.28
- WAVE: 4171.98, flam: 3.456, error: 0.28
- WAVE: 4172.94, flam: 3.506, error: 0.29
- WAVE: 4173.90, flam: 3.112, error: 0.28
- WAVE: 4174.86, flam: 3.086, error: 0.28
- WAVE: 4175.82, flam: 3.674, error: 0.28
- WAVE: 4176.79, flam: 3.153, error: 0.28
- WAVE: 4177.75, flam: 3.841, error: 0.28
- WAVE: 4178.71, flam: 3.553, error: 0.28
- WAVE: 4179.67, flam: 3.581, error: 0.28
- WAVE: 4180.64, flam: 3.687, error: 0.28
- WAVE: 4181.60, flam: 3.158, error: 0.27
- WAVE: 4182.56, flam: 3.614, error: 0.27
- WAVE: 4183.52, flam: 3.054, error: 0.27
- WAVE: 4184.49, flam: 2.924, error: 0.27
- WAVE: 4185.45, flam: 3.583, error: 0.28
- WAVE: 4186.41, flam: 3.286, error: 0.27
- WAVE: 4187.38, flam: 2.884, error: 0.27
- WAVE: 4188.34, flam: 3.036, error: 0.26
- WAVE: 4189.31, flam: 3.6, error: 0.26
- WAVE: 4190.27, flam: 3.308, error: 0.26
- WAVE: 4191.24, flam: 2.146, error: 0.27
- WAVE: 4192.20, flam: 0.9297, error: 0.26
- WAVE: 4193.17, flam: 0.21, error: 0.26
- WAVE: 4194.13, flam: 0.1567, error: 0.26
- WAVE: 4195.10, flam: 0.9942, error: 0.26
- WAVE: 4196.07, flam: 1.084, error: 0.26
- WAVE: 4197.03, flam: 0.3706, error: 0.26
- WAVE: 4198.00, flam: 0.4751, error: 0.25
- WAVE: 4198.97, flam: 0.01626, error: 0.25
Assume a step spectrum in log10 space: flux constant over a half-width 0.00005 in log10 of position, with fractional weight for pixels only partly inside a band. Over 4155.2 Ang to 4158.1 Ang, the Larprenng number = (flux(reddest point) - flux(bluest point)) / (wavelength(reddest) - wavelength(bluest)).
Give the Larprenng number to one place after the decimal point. 0.0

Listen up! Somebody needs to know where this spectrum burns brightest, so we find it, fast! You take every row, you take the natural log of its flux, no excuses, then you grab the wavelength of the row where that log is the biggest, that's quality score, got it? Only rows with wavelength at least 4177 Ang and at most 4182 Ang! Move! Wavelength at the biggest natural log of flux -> 4177.75 Ang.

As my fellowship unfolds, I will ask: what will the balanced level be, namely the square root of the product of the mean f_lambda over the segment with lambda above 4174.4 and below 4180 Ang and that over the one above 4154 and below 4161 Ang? 1.4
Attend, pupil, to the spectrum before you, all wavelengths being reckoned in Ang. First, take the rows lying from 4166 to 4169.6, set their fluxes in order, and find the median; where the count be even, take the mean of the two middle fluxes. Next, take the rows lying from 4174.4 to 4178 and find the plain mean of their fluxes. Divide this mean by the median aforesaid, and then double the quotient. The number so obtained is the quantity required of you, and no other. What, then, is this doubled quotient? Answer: 2.8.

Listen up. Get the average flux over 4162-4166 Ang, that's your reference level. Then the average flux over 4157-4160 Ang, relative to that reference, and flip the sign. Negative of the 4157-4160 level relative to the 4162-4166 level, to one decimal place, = -0.2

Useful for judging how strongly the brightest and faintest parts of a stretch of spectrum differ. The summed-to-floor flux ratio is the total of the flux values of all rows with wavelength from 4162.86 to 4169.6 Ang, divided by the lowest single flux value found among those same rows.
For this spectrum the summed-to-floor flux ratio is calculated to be 14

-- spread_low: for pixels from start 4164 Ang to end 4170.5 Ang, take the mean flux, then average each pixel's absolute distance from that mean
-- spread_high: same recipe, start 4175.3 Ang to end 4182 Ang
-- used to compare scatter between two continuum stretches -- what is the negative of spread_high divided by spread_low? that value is -0.3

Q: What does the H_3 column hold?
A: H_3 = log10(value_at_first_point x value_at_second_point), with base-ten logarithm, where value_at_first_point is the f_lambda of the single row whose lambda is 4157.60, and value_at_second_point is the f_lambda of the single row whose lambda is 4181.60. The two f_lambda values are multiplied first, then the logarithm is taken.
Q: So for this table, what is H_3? 0.1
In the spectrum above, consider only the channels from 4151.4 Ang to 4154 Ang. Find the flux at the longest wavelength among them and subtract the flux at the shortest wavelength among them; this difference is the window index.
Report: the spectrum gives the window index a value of -0.1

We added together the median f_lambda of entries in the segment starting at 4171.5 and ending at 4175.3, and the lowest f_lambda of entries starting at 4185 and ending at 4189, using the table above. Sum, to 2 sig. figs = 6.2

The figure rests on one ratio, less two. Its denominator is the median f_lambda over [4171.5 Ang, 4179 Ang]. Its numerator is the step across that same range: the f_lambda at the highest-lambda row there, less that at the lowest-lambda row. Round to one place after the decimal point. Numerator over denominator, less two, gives -2.0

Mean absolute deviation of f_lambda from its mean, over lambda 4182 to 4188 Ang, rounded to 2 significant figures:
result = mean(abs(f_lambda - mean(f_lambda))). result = 0.27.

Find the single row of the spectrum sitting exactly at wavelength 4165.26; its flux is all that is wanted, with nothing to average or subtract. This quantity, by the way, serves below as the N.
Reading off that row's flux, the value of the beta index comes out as 3.332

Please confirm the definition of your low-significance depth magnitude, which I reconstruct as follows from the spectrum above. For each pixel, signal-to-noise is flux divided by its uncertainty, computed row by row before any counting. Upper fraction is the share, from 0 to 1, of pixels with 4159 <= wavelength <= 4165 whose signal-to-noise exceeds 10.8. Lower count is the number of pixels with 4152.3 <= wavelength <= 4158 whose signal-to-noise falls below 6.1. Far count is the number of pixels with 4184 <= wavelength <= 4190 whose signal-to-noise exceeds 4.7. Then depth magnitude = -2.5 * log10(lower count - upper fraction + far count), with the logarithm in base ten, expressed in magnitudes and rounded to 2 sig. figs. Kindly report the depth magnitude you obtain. -2.5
